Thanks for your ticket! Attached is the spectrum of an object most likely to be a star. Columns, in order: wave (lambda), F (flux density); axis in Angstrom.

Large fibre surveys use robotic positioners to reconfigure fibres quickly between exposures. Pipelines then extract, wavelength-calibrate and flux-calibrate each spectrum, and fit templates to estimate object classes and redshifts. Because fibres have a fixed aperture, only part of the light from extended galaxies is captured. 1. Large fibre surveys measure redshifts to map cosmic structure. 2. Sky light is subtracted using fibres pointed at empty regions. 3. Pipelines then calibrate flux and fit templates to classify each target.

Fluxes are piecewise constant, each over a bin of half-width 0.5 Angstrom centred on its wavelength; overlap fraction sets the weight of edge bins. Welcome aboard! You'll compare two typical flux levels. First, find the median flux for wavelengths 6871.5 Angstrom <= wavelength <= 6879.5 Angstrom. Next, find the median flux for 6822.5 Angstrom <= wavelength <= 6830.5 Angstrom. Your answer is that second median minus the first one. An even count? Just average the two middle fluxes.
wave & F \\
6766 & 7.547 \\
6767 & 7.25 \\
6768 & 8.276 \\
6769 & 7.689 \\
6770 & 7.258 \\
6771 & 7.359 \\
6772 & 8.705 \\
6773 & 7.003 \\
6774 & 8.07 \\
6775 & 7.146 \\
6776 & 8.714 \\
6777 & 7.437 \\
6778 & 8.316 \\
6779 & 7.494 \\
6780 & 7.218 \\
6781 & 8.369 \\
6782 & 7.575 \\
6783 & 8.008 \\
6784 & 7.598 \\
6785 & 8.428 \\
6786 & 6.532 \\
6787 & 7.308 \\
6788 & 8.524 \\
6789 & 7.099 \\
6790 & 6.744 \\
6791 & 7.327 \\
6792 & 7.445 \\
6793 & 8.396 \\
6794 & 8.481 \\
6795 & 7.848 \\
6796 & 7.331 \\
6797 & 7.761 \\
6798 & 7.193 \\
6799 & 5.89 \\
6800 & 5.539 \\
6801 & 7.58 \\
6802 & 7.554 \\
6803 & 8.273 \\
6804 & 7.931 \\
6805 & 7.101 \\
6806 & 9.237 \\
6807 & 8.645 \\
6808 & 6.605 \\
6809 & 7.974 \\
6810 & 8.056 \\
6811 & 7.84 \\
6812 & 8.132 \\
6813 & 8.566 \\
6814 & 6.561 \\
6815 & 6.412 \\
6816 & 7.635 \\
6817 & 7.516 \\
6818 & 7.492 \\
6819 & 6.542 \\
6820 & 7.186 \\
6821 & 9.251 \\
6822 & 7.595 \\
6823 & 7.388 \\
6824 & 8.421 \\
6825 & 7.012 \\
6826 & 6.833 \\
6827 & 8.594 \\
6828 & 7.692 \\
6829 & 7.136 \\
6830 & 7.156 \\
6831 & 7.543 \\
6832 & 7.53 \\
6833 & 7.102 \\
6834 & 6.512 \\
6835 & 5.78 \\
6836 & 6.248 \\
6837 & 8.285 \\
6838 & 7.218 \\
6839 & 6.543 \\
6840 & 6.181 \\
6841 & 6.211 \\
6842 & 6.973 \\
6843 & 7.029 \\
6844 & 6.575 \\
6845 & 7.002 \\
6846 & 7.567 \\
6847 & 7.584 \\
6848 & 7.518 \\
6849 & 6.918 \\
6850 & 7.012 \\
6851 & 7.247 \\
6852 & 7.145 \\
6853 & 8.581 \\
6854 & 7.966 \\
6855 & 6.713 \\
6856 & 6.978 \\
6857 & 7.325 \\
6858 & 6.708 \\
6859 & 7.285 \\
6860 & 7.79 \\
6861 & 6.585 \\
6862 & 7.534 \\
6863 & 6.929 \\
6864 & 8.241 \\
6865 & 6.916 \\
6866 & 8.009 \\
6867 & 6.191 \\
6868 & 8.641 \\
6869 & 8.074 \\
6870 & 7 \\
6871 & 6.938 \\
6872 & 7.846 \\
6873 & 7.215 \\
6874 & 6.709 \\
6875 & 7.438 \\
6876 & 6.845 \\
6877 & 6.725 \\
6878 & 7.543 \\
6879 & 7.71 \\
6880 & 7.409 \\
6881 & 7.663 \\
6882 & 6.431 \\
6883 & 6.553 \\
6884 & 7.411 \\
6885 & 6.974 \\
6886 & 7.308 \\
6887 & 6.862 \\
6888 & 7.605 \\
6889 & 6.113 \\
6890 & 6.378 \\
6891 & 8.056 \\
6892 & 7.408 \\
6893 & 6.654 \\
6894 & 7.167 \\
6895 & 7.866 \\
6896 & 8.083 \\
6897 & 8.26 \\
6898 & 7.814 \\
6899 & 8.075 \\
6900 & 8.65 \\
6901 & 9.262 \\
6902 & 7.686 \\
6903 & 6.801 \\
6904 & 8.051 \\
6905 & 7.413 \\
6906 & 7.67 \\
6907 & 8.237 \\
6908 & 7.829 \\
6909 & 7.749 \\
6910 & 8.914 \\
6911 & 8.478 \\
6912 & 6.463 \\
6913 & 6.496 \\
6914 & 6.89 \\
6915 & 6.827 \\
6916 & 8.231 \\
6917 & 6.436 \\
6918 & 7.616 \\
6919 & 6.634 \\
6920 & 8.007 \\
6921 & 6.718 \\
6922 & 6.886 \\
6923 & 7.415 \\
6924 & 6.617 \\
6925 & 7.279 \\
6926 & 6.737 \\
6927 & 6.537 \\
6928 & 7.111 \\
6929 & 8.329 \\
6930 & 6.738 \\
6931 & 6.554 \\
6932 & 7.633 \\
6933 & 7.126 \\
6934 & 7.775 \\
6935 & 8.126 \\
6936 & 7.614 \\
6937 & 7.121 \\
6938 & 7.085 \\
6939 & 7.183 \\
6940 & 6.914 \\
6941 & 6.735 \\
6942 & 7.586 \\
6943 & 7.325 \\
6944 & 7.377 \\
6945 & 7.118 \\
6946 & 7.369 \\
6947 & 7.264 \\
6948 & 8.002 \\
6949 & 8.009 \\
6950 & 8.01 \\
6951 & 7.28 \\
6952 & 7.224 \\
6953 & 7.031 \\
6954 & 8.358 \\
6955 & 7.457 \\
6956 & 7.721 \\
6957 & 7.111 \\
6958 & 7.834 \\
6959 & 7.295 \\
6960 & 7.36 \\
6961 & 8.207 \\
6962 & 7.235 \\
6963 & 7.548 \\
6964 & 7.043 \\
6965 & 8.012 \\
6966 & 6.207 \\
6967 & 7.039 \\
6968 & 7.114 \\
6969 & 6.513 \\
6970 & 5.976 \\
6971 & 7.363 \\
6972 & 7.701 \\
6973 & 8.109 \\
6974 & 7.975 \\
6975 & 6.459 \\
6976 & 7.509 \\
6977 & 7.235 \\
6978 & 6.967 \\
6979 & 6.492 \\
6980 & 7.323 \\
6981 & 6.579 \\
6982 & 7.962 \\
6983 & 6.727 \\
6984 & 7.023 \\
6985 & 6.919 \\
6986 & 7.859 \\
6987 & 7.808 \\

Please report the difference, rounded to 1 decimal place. -0.1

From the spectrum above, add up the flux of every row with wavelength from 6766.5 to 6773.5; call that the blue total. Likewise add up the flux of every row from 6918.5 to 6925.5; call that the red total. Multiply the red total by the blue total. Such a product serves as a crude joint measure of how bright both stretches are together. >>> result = 2653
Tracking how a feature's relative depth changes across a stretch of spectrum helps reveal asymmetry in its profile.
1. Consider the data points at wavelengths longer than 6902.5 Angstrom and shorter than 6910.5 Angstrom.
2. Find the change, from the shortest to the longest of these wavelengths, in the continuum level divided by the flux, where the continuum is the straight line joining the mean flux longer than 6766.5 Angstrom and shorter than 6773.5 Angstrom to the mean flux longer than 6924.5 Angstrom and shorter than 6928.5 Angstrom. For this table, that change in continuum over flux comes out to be -0.25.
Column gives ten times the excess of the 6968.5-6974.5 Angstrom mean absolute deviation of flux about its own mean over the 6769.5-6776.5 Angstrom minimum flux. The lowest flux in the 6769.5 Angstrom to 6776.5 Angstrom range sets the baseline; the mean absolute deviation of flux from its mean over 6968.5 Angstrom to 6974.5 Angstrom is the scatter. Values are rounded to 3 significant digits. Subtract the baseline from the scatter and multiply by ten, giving -63.2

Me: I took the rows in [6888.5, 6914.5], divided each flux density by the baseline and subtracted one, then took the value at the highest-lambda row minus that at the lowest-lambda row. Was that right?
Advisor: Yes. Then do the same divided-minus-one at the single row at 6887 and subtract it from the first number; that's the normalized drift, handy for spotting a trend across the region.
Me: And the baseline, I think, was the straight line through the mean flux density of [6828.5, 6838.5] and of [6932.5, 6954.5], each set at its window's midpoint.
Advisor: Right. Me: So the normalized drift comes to 0.15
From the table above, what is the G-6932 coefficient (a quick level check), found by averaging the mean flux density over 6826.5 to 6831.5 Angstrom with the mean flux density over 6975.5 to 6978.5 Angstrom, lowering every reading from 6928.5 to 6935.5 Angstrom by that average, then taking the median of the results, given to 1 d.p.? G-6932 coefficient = 0.2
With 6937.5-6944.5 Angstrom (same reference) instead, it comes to -0.2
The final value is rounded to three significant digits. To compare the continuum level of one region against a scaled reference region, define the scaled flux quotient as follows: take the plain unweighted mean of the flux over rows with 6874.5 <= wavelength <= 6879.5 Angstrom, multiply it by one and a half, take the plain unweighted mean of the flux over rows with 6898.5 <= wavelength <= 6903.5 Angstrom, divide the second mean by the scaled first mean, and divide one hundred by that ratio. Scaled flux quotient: 134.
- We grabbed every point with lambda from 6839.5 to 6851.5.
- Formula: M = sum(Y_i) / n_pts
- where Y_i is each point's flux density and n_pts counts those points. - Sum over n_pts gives 7.0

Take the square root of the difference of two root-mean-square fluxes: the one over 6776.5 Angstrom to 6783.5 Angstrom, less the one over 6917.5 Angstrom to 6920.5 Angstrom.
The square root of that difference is 0.59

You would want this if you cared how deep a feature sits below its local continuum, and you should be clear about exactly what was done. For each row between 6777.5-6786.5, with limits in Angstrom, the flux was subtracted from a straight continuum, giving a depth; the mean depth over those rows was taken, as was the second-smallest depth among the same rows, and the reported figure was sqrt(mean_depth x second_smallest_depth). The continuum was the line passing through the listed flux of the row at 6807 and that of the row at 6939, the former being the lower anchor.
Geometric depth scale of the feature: 0.8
